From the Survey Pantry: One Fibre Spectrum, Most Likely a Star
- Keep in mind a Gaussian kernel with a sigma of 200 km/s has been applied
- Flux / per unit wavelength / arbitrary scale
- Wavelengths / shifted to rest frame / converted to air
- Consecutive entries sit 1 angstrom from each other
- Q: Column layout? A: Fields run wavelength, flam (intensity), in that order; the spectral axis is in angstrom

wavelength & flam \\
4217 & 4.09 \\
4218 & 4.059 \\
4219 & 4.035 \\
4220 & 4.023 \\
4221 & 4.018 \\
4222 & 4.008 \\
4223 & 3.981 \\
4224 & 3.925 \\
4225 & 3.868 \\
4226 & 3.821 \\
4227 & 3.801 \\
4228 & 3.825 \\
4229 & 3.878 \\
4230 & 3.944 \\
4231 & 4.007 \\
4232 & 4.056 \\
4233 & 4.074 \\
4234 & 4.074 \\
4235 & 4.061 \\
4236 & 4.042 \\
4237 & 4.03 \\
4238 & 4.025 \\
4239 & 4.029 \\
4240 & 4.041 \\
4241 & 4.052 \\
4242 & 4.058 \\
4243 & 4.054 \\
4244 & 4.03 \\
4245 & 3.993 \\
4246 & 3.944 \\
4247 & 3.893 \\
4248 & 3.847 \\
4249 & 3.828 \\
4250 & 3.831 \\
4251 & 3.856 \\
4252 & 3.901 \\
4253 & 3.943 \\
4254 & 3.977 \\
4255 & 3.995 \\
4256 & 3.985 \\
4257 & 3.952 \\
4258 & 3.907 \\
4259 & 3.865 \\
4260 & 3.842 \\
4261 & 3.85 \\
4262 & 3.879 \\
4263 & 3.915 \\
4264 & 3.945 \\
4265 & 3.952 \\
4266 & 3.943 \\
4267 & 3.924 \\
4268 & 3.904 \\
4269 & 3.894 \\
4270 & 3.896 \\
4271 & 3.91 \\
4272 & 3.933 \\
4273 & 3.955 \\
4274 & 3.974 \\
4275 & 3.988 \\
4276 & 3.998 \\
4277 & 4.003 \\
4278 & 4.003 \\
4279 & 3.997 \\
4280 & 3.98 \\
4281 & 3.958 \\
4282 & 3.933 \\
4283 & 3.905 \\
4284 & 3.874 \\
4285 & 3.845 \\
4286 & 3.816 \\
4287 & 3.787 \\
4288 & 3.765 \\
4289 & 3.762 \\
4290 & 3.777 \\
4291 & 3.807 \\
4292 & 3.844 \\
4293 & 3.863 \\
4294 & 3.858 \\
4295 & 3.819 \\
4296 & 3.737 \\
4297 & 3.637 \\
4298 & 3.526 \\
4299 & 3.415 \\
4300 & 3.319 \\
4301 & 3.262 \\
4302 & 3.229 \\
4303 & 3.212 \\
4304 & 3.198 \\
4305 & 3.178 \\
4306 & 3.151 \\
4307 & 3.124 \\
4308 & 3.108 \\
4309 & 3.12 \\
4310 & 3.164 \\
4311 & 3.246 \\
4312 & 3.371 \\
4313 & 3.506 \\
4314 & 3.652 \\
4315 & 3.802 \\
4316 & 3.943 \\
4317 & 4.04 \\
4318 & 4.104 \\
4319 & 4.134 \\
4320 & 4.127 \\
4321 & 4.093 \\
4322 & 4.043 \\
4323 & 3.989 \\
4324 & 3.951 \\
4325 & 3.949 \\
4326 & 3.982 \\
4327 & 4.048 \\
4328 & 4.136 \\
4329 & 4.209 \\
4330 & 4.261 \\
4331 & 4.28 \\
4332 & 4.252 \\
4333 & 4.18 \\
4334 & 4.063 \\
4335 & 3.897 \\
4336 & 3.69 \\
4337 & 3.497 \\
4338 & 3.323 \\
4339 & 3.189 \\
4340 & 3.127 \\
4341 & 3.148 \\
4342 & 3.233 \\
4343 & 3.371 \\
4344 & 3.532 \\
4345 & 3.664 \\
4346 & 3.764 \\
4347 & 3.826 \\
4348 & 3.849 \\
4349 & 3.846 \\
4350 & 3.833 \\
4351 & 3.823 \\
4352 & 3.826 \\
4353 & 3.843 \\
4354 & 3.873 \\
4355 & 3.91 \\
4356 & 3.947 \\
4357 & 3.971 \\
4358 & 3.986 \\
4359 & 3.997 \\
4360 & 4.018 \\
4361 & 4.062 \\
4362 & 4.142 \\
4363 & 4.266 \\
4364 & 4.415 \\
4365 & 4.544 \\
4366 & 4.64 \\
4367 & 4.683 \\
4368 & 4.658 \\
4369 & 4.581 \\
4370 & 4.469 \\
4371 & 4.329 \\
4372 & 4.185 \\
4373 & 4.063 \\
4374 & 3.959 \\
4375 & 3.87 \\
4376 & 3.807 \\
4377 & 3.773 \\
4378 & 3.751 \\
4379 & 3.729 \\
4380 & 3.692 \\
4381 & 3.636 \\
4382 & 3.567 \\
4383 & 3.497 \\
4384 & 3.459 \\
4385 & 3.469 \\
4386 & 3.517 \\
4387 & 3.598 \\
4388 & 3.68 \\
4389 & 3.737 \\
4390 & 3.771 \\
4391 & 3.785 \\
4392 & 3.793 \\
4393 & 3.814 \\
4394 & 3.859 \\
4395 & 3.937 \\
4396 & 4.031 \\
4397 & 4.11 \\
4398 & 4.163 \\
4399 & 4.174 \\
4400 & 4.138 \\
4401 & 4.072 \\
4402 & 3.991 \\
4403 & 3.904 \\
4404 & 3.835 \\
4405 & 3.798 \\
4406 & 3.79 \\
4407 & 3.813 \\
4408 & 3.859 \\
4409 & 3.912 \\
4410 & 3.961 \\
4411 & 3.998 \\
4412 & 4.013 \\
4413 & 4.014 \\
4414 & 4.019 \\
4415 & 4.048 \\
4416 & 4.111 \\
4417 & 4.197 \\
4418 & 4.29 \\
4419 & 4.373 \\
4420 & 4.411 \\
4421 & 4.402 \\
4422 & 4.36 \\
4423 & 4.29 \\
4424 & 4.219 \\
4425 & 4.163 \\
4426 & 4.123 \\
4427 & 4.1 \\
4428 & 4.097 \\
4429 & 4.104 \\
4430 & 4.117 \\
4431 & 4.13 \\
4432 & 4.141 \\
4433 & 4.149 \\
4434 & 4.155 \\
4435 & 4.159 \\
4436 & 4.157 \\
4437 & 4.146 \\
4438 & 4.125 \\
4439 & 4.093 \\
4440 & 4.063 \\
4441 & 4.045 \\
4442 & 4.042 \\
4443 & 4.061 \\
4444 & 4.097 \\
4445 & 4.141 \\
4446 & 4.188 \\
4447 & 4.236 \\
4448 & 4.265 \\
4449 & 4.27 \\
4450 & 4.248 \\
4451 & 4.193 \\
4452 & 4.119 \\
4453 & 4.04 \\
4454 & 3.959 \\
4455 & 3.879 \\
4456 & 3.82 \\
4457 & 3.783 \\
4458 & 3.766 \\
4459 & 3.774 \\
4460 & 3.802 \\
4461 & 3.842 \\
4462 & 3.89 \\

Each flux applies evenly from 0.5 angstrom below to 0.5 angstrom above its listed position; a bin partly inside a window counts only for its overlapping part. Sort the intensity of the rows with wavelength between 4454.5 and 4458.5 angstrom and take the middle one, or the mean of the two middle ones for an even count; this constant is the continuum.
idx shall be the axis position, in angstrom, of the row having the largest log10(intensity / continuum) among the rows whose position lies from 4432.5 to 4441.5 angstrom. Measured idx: 4435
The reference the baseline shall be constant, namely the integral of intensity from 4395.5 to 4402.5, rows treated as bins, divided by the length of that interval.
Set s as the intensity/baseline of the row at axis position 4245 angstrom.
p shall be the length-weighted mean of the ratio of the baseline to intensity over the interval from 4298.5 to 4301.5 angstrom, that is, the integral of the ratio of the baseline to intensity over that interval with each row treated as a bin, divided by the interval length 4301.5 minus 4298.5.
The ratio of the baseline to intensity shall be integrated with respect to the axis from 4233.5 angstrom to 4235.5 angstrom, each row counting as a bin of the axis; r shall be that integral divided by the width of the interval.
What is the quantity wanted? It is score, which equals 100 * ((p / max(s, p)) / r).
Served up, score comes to 99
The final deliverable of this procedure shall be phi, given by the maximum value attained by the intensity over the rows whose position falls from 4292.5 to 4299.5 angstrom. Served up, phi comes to 3.863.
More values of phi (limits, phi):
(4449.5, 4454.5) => 4.248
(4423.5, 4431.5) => 4.219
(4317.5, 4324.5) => 4.134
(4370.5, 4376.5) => 4.329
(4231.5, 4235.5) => 4.074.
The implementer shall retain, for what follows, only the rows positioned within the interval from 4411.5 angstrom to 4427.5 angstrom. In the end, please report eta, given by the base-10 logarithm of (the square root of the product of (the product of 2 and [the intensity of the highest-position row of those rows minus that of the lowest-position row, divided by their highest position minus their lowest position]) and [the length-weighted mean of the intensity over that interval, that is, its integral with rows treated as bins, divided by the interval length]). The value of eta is -0.7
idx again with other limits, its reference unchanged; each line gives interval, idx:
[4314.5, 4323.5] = 4319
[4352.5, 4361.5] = 4361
